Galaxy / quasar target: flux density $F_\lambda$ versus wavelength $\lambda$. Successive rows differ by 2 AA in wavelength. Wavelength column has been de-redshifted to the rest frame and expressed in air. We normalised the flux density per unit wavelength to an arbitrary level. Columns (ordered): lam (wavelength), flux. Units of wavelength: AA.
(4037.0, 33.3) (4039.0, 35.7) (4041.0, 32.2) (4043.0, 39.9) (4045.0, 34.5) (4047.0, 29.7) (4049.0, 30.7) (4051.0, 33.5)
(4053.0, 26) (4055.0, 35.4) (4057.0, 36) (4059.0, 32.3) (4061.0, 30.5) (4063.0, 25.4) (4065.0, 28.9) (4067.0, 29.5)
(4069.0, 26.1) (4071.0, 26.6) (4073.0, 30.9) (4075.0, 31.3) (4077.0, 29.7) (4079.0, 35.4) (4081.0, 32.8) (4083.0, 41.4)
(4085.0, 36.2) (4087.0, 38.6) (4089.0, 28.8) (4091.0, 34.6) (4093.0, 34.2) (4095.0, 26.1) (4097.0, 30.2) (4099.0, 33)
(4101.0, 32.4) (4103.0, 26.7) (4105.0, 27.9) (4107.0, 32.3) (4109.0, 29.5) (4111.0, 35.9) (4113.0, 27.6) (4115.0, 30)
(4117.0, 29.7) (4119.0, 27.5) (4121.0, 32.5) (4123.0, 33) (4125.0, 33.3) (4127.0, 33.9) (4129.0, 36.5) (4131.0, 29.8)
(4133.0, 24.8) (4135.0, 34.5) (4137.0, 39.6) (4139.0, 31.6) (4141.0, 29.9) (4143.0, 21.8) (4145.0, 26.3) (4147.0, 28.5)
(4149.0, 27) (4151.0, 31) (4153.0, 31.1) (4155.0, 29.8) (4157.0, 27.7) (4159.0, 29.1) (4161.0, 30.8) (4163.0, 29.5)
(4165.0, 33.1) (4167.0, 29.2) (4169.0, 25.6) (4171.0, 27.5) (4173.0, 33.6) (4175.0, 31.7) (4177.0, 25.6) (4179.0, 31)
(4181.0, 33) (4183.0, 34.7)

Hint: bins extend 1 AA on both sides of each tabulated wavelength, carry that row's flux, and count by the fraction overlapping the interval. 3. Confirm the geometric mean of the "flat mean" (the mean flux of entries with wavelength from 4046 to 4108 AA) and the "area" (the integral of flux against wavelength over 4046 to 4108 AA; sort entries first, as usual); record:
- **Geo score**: 247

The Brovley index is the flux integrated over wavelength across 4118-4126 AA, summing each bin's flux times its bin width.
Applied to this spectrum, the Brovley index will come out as 253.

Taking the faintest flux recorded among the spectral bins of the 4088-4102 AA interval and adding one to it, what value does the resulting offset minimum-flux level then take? 27.1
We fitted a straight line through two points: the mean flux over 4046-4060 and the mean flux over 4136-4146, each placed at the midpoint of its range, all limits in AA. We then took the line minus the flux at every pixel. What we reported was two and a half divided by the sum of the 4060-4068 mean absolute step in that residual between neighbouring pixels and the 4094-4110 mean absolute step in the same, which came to 0.405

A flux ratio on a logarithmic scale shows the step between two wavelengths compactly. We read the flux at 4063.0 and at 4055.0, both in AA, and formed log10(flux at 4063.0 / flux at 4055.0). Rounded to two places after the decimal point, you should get -0.14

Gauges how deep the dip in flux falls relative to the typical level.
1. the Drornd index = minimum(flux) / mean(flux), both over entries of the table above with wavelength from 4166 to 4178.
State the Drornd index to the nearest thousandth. 0.887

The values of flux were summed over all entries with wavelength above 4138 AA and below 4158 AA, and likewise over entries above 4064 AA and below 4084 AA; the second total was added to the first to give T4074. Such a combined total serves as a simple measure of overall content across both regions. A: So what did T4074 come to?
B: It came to 597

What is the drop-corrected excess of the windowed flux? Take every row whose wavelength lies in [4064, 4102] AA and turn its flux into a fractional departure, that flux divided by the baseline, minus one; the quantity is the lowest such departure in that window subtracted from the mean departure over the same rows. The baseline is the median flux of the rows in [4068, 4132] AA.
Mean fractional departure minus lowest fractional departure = 0.183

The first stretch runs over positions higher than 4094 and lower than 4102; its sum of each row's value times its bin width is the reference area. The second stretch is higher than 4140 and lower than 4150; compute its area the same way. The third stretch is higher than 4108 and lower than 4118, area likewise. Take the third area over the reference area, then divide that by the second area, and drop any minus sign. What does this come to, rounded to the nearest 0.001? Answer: 0.005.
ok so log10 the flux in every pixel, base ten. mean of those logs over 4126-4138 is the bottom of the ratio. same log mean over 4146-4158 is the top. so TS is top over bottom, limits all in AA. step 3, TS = 0.97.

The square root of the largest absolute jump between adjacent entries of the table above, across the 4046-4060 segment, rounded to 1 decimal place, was 3.1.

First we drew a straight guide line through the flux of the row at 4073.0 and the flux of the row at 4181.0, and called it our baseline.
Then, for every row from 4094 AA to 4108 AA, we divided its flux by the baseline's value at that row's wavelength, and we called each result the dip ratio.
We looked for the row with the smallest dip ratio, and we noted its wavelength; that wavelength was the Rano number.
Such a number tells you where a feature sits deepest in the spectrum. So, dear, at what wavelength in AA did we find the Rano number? 4095.0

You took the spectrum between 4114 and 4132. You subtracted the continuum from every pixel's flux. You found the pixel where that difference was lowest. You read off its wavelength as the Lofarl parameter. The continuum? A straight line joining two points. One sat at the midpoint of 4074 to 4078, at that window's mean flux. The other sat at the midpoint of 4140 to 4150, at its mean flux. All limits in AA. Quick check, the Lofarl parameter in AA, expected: 4119.0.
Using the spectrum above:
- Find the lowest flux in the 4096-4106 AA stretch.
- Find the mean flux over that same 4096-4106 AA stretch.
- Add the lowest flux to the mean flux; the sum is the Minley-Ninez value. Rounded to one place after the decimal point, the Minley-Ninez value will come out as 56.7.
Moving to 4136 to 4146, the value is 51.6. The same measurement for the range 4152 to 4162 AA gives 57.4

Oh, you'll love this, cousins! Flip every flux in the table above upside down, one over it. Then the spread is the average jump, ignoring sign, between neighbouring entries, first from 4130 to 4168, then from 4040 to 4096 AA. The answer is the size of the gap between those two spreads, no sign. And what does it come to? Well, 0.0002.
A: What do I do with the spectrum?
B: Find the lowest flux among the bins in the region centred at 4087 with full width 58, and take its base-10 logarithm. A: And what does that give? 1.405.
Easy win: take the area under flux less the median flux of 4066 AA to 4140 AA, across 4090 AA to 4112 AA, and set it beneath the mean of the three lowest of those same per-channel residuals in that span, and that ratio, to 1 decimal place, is 0.5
